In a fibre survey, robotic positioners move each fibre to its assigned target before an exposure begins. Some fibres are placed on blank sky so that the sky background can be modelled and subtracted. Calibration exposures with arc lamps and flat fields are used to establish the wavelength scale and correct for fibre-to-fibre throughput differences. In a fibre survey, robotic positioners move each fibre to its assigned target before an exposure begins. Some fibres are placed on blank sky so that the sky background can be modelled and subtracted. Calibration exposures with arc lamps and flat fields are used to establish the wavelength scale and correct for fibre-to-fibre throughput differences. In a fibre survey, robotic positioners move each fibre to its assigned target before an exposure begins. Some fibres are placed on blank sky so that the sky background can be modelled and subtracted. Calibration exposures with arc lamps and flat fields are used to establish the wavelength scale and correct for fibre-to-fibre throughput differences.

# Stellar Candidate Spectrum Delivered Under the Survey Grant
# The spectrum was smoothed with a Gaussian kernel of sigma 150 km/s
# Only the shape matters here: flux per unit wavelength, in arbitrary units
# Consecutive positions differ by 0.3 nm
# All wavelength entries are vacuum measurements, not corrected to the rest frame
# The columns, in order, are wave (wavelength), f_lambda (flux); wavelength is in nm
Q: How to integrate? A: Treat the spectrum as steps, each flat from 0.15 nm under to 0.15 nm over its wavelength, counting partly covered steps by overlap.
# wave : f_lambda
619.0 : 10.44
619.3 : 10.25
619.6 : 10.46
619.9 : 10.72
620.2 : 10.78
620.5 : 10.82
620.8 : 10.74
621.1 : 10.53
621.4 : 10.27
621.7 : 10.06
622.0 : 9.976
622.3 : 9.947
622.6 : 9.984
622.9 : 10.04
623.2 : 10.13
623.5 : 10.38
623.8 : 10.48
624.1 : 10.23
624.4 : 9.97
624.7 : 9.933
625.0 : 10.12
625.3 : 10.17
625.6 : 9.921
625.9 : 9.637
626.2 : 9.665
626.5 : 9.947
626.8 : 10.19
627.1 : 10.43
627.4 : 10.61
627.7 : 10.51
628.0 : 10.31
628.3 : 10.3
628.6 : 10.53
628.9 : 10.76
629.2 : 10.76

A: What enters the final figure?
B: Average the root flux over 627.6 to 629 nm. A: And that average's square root 1.799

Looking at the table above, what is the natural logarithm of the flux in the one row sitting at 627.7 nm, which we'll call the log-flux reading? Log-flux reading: 2.35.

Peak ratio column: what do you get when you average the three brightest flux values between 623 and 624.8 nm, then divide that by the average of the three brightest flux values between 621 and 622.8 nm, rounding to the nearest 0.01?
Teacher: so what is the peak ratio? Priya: 1.01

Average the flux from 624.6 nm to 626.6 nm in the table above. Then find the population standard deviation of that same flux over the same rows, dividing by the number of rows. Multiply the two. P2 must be 1.87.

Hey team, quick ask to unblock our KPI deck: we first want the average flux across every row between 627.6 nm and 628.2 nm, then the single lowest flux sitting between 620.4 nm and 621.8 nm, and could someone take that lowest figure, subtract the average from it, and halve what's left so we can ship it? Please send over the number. -0.17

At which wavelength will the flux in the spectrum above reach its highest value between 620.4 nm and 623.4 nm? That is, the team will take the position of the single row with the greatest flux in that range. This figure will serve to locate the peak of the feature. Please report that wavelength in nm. 620.5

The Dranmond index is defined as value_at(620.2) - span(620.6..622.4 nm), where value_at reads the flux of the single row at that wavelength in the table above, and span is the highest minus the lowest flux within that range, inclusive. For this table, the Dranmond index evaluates 10.0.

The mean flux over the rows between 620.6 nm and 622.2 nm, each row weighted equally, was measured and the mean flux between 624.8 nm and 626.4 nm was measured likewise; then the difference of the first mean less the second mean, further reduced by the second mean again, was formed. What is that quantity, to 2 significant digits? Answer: -9.5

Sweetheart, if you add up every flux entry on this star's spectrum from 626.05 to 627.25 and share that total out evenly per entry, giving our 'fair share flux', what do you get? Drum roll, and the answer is 10.1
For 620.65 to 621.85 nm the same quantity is 10.4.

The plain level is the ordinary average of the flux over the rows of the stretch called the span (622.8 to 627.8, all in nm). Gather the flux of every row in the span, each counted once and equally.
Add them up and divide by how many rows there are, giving 10.14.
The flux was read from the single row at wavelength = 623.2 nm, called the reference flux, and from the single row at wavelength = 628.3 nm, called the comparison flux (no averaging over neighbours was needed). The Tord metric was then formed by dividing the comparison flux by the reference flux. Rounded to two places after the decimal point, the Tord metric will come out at 1.02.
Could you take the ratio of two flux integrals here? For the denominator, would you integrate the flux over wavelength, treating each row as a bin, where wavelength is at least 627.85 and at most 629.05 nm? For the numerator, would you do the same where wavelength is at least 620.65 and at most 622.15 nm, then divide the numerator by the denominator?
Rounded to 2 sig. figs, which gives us 1.2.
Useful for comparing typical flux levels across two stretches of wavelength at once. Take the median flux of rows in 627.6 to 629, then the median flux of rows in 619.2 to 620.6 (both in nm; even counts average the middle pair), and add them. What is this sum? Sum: 21.2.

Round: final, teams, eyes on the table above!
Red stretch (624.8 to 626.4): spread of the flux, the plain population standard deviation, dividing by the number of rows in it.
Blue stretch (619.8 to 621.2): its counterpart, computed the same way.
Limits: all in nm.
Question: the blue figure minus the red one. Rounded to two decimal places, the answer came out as -0.12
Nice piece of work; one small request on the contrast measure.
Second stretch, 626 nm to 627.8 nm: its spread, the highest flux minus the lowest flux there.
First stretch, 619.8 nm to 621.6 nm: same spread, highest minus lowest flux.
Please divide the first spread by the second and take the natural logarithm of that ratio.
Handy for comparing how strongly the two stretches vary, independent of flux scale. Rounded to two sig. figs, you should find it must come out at -0.54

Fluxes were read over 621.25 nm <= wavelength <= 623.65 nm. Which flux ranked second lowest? 9.976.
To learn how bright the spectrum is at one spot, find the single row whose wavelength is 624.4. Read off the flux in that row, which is 9.97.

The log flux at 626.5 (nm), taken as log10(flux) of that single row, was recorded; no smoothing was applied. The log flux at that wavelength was 0.998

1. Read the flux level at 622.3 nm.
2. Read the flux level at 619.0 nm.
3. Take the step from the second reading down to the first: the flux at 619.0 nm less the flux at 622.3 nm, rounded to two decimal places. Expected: 0.49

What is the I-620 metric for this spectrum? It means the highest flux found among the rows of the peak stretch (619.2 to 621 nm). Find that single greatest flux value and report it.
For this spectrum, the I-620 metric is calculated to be 10.82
